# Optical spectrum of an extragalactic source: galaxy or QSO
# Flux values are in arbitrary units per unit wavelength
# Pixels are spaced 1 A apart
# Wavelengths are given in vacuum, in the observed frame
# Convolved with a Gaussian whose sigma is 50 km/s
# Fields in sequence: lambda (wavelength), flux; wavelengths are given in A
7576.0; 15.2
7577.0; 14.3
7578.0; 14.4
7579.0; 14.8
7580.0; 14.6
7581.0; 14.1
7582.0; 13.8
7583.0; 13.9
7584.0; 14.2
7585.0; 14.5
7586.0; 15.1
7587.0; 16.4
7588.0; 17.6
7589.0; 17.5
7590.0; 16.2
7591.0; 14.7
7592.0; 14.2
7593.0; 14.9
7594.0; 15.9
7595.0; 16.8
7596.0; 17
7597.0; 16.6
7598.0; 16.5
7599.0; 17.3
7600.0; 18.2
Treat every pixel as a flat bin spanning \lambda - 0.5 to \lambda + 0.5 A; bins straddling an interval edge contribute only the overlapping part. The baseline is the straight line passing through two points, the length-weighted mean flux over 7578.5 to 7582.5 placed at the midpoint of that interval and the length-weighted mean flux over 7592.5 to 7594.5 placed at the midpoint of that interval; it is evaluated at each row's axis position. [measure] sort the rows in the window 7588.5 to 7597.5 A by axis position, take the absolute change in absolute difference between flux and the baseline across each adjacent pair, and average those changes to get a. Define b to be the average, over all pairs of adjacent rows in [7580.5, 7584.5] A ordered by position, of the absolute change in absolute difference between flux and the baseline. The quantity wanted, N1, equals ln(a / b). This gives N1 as 1.0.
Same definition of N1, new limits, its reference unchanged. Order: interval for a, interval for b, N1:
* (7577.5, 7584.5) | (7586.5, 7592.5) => -1.3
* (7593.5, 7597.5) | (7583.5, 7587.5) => -0.1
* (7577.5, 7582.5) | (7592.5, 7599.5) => -0.4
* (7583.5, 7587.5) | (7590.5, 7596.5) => 0.2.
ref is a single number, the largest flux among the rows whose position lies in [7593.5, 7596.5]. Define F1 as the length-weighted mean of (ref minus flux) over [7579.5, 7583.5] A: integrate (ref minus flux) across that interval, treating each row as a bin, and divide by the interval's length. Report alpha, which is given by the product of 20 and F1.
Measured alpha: 58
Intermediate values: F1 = 2.9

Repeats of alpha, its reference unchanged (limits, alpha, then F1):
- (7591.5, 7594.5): 40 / 2.0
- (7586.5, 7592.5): 18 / 0.9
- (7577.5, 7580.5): 48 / 2.4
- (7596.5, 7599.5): 4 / 0.2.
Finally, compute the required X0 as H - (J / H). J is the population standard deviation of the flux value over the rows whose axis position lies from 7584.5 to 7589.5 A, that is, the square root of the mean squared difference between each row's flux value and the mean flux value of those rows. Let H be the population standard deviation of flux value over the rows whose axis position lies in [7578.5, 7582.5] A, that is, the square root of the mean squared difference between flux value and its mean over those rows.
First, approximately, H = 0.40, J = 1.25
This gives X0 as -2.8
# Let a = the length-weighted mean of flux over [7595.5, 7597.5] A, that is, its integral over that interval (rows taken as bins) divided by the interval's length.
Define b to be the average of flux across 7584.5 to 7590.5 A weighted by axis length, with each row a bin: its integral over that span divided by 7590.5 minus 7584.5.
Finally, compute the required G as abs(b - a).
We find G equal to 0.6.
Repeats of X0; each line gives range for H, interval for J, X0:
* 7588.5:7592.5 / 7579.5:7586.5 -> 1.0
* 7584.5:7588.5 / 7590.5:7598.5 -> 0.4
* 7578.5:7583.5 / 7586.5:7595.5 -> -2.5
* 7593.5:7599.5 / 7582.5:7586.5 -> -0.6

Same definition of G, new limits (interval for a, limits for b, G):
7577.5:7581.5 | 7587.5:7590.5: 2.6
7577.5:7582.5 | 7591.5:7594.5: 0.7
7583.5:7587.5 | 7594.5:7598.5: 1.7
